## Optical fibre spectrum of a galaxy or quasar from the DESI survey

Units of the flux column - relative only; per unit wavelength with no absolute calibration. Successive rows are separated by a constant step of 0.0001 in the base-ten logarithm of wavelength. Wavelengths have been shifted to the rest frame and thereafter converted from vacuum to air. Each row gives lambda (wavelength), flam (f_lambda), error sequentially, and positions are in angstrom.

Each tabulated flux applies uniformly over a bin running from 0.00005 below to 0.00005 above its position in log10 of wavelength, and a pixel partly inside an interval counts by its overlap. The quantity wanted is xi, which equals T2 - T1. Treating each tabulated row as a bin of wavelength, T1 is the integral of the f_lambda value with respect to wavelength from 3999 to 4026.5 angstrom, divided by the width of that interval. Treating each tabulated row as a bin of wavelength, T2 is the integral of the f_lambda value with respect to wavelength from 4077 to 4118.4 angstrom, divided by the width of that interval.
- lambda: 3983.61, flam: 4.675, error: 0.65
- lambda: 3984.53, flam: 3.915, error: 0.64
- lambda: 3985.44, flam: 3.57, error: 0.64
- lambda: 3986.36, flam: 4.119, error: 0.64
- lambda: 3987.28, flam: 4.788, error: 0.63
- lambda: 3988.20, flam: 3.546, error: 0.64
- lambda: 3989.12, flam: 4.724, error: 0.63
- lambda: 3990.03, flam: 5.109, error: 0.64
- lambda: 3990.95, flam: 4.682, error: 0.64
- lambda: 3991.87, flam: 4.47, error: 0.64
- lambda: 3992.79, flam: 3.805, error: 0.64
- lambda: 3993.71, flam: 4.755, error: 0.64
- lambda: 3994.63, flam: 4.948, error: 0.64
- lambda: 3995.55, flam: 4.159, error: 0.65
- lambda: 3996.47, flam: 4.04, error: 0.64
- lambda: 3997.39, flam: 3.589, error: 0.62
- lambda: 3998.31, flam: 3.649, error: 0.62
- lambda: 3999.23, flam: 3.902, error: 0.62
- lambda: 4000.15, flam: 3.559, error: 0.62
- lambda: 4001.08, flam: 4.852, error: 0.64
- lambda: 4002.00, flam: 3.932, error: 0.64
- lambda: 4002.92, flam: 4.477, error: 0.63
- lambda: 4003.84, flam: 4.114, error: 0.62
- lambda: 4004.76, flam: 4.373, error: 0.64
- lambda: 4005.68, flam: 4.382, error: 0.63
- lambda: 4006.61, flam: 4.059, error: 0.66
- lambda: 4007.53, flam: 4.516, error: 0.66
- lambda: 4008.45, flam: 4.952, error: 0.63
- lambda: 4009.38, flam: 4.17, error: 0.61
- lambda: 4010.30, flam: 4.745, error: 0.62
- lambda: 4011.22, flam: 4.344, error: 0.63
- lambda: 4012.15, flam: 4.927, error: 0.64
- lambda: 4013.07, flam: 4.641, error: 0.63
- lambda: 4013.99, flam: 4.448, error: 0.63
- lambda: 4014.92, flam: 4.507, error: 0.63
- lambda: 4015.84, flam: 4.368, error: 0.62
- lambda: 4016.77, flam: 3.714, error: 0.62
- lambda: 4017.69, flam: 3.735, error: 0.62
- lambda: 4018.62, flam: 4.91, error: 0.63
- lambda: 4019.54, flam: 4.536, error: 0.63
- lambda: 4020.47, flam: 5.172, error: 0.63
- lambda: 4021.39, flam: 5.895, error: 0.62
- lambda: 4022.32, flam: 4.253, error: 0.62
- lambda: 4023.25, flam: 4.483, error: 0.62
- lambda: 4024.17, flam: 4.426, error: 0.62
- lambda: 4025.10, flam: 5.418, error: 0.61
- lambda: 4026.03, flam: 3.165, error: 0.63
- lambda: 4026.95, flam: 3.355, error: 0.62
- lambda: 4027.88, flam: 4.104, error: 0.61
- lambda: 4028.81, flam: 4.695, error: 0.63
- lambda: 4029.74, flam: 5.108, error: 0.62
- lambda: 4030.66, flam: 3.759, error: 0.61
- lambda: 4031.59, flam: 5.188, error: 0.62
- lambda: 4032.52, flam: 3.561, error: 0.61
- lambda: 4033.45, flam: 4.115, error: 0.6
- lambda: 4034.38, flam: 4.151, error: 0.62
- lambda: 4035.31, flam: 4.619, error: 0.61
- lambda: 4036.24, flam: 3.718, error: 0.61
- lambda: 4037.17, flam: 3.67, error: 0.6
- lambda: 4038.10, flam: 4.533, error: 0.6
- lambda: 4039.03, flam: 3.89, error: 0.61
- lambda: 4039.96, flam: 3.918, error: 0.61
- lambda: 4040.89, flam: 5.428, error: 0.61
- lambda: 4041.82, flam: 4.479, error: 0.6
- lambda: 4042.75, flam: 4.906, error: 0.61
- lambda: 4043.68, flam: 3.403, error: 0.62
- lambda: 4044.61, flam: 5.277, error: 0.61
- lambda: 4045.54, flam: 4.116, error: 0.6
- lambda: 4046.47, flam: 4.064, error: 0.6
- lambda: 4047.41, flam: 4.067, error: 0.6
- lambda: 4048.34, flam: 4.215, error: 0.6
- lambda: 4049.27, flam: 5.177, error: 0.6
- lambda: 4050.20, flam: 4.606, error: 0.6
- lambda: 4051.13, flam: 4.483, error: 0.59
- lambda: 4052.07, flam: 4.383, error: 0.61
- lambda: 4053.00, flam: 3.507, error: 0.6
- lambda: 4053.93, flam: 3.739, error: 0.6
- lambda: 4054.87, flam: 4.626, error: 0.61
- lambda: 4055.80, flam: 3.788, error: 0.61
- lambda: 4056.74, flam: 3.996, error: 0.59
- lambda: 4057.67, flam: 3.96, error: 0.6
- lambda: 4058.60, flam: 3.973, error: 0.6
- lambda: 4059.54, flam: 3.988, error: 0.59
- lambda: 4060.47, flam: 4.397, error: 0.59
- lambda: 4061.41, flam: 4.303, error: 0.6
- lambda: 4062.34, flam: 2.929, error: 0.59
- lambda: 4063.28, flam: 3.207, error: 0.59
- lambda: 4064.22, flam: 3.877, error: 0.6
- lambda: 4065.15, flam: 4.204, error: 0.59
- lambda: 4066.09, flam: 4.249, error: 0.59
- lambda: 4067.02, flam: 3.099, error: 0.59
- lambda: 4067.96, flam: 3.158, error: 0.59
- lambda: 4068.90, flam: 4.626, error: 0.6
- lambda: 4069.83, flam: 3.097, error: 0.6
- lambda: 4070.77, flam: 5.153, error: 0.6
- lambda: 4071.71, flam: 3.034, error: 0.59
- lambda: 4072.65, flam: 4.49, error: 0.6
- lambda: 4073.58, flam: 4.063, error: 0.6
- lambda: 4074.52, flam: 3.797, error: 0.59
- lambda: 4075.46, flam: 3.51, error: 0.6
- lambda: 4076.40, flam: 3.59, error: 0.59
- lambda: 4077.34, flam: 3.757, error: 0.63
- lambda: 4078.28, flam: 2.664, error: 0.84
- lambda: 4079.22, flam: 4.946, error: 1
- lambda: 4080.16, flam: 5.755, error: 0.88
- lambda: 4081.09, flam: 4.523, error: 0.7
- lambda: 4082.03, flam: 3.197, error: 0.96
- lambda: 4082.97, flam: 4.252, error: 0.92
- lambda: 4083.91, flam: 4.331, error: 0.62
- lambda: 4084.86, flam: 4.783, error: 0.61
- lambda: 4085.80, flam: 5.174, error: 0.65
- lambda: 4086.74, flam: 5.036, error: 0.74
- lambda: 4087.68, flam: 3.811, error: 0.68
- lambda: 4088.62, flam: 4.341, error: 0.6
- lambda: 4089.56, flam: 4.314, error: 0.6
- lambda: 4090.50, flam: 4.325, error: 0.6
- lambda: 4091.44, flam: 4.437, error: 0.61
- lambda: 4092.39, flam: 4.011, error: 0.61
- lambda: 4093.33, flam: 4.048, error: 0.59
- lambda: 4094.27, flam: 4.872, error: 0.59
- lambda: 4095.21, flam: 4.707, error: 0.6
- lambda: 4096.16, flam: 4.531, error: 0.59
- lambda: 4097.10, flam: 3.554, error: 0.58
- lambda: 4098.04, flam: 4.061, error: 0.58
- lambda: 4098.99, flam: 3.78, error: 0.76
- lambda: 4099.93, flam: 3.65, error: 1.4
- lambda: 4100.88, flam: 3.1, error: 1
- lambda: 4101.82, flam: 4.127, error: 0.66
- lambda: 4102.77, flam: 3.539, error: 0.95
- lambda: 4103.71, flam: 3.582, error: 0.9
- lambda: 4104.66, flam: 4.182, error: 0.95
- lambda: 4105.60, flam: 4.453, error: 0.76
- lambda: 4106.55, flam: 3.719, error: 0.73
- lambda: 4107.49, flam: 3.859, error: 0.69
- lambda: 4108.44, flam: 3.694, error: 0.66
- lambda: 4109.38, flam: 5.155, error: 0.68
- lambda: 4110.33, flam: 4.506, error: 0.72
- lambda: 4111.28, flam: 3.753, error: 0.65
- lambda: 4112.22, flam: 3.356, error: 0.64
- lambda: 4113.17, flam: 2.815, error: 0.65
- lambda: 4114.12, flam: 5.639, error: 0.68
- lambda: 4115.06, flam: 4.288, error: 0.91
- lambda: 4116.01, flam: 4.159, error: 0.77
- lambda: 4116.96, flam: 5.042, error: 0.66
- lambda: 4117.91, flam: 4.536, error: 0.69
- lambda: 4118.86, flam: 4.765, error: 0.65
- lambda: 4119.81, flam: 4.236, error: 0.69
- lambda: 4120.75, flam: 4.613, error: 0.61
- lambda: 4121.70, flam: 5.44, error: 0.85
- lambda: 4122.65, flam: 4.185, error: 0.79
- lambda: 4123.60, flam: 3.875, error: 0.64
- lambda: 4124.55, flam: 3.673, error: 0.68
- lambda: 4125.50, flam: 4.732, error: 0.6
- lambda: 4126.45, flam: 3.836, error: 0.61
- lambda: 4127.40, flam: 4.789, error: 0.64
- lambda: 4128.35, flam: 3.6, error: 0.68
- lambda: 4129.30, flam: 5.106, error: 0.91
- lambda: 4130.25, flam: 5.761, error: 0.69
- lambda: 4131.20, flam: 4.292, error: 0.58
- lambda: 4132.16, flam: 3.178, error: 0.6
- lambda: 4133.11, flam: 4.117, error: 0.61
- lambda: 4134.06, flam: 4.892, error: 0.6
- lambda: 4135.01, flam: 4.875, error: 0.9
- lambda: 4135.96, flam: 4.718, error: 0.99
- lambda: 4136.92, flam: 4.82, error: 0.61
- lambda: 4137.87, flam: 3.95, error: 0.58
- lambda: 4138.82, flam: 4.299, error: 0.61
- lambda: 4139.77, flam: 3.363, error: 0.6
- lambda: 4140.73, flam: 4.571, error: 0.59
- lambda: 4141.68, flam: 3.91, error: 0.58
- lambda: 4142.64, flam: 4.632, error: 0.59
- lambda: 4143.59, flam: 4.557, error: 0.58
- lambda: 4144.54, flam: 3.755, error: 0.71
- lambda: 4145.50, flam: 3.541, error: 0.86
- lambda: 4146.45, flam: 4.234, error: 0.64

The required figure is -0.25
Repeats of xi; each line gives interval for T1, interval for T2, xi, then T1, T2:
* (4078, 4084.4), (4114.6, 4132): 0.18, 4.28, 4.47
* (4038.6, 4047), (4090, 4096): 0.02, 4.39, 4.40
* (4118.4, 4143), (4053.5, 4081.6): -0.44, 4.39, 3.95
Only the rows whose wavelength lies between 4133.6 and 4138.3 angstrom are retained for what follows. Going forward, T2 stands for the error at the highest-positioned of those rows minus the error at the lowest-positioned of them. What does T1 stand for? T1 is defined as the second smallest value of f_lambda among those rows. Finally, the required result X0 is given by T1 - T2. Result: 4.74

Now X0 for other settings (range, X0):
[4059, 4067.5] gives 3.10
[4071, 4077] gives 3.51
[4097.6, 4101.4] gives 3.23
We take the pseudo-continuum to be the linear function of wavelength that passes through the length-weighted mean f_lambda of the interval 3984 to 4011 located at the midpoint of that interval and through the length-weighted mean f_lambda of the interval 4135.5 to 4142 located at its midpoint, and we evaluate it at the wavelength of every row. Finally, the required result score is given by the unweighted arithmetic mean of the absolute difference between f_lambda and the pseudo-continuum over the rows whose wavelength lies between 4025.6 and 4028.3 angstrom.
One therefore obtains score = 0.73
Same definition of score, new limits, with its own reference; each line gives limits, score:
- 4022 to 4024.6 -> 0.13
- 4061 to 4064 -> 0.81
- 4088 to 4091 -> 0.08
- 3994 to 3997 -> 0.34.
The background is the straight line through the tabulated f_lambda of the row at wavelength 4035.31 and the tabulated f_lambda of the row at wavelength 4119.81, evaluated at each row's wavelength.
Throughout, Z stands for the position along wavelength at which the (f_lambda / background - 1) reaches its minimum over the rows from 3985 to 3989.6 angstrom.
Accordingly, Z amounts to 3988.20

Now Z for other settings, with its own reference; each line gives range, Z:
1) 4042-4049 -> 4043.68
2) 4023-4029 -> 4026.03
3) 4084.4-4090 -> 4087.68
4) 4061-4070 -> 4062.34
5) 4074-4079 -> 4078.28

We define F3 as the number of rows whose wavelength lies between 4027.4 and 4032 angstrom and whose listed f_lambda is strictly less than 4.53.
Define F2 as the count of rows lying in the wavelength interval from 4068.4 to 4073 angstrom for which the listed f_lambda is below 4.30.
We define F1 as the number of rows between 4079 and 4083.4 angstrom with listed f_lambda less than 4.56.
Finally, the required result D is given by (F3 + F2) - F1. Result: 1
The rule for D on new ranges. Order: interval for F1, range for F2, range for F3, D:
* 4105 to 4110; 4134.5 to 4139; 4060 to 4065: 3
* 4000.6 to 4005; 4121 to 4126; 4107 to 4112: 3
